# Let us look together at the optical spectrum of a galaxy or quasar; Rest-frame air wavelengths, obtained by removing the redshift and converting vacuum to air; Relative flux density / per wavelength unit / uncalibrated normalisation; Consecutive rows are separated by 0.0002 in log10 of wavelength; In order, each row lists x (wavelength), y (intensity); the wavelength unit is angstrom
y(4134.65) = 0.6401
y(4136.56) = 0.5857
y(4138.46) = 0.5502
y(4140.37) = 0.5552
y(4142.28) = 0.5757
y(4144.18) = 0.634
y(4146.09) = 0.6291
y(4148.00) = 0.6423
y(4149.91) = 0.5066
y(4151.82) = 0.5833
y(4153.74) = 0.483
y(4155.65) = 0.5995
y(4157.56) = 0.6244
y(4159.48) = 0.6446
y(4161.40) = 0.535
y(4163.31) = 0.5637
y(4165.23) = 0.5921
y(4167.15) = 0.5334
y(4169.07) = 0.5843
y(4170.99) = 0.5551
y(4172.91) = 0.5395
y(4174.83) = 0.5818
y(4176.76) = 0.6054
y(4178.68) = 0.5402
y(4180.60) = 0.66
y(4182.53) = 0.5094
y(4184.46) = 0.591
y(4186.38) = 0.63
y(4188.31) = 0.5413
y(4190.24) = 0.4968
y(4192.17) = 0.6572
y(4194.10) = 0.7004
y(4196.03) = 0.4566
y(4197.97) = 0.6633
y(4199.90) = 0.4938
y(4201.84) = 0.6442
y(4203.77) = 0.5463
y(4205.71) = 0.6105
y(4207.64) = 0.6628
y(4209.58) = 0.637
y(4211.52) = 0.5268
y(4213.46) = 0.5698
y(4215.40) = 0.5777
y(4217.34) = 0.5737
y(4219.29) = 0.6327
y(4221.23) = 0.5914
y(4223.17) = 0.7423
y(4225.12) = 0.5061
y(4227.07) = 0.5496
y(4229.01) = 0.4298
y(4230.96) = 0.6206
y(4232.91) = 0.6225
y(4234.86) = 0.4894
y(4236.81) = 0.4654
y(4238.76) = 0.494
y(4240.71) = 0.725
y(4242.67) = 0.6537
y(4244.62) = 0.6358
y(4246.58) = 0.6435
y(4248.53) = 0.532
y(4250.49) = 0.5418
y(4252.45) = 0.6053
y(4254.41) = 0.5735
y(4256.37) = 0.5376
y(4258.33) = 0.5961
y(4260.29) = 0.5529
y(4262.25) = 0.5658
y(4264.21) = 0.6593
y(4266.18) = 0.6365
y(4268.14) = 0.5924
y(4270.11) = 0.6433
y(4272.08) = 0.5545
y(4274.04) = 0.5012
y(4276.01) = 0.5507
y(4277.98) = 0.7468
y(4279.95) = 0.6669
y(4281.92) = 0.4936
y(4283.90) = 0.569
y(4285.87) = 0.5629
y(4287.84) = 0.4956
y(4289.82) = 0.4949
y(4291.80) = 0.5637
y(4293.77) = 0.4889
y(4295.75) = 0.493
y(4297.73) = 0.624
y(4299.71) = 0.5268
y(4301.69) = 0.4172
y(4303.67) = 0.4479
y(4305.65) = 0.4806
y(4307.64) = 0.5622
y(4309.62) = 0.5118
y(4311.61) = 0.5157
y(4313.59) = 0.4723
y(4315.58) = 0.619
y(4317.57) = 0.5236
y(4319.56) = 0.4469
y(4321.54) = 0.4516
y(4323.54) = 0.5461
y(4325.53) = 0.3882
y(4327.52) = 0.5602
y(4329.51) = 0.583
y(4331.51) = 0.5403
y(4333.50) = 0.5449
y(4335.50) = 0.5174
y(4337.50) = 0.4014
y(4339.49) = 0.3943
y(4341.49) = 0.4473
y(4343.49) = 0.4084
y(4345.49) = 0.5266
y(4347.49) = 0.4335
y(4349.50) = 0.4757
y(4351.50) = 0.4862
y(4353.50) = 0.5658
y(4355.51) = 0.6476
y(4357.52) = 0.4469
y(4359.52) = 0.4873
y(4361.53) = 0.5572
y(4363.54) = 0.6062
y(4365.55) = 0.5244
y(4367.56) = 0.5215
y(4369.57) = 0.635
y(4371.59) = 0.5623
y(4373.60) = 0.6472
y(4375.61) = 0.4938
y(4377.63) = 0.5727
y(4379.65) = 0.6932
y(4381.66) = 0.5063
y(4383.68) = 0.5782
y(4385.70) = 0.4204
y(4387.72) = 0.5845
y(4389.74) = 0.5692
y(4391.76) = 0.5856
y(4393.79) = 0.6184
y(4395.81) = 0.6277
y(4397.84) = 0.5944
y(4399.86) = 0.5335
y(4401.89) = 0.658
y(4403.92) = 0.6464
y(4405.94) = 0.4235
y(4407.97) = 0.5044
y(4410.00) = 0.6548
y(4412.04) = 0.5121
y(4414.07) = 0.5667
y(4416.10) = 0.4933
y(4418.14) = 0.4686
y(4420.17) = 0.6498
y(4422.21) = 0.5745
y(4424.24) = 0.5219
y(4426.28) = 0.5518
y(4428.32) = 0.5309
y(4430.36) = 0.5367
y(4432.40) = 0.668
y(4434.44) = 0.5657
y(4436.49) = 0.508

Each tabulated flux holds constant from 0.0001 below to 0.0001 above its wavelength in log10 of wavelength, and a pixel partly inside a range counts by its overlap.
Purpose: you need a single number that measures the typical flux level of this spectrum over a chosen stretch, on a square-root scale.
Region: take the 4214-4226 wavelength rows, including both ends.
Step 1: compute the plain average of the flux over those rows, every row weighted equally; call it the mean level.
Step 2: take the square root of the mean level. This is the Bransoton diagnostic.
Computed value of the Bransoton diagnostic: 0.777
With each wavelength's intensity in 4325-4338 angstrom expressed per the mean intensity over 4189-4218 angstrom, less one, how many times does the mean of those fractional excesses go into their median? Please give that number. 0.6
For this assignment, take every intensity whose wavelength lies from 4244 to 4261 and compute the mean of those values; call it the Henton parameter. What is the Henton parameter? 0.58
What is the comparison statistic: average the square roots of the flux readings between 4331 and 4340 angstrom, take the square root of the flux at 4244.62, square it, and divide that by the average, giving 0.92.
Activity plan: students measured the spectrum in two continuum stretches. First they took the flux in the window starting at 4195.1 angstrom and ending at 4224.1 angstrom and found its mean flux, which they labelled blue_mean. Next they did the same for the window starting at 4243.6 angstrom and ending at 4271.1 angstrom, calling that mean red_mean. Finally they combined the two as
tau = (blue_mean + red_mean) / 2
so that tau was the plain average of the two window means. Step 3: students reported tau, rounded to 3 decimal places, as 0.595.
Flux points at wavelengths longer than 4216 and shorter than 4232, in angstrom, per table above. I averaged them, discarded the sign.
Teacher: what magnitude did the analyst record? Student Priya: 0.581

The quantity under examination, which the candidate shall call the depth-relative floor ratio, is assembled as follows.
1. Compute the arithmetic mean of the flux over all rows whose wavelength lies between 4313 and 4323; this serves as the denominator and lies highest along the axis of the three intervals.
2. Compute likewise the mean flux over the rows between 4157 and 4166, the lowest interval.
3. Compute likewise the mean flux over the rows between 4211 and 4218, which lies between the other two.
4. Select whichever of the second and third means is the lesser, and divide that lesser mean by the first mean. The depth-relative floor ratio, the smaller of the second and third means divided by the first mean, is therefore 1.12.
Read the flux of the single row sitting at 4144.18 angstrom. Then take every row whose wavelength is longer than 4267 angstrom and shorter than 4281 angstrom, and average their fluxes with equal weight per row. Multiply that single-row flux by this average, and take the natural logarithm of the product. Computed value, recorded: -0.95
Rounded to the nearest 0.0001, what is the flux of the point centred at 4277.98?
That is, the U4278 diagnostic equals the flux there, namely 0.7468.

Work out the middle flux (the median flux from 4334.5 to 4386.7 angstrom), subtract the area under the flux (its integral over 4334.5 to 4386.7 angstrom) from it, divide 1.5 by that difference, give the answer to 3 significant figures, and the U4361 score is -0.0562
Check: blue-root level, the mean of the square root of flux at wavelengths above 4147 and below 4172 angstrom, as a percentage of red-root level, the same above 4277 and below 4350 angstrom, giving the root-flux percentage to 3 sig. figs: 106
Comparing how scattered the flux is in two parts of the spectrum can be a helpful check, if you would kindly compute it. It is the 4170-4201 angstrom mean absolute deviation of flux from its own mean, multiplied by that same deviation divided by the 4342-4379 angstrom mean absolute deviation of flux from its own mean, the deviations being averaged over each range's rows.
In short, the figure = 0.061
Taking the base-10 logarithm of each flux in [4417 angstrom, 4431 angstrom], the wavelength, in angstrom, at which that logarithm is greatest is 4420.17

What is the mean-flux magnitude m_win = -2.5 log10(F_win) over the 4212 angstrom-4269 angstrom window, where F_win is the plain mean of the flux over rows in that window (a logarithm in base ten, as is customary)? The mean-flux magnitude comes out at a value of 0.59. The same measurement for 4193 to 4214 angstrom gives 0.57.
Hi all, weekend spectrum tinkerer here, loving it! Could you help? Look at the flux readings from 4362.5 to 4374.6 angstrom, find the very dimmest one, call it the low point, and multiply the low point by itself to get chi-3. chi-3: 0.272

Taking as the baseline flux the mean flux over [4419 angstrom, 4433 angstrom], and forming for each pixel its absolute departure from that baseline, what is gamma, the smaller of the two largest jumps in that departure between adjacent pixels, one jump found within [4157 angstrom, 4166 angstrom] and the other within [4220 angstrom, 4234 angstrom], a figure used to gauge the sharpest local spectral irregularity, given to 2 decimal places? 0.03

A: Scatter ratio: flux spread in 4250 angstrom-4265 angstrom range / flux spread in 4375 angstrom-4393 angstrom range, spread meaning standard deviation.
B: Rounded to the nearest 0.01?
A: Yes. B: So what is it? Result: 0.53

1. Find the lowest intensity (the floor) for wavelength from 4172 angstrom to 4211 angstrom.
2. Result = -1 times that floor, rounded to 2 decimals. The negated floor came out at -0.46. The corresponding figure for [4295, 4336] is -0.39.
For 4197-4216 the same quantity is -0.49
